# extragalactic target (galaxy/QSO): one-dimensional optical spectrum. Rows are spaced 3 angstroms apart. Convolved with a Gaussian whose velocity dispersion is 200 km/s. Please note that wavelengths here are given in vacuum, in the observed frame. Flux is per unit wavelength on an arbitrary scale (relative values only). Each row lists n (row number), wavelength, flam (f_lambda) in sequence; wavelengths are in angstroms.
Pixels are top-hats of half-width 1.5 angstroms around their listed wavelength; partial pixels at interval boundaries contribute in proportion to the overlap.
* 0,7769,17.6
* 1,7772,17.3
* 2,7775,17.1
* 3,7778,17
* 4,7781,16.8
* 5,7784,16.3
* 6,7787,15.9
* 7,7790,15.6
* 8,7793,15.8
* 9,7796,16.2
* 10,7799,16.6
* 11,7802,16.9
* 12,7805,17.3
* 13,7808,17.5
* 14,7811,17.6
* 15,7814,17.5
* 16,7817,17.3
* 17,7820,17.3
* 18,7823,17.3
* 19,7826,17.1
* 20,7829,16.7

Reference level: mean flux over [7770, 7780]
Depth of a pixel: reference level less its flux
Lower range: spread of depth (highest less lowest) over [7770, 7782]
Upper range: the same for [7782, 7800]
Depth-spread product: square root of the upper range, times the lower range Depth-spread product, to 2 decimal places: 0.50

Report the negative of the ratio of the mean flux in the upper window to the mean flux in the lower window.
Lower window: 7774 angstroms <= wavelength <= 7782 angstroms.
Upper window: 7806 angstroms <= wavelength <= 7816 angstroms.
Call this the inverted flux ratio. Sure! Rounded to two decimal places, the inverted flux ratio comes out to -1.03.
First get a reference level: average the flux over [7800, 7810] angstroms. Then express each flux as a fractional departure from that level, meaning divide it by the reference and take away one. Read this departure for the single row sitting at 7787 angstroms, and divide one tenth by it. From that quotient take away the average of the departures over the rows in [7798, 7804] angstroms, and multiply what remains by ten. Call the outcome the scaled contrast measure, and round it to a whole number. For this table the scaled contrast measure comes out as -13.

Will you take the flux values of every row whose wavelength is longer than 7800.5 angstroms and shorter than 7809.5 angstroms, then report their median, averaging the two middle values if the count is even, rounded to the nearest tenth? 17.3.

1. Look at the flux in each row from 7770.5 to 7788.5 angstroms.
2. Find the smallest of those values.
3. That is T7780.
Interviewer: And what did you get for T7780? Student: 15.9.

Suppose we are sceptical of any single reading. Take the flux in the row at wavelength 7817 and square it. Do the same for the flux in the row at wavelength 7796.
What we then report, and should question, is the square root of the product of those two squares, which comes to 280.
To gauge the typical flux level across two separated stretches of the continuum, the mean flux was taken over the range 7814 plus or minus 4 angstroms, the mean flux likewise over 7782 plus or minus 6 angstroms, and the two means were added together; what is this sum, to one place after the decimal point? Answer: 34.0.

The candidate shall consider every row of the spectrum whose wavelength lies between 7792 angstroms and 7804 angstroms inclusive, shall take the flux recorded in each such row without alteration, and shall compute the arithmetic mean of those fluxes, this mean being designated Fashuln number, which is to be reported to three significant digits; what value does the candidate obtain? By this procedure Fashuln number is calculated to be 16.4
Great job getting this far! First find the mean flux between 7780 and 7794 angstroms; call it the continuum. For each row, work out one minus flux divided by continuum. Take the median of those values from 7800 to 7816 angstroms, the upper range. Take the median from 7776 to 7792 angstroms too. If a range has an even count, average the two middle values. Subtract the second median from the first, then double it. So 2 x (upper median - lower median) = -0.15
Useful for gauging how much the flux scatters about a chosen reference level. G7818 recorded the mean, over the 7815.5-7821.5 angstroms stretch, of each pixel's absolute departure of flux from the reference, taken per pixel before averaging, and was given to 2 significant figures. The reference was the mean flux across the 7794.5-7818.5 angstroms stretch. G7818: 0.19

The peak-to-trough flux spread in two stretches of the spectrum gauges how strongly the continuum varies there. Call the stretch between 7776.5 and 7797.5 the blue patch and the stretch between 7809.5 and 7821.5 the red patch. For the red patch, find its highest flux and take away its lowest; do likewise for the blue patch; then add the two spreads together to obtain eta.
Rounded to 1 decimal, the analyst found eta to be 1.7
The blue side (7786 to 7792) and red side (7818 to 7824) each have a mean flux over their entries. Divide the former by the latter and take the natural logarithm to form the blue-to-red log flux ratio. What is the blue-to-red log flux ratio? -0.094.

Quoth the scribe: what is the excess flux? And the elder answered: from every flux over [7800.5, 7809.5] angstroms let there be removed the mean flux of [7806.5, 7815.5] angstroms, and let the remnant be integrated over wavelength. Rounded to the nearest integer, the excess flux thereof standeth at -3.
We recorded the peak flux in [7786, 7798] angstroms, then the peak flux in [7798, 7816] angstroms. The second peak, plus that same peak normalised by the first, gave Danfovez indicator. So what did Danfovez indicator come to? 18.7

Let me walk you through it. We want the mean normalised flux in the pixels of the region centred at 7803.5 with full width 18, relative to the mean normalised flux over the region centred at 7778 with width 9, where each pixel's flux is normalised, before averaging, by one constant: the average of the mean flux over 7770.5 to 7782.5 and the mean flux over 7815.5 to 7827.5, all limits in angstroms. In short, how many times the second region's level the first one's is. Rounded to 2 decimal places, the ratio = 1.00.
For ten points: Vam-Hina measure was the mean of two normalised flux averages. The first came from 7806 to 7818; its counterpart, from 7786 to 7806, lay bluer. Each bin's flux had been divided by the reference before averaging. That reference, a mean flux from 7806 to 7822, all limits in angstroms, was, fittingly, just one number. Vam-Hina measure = 0.969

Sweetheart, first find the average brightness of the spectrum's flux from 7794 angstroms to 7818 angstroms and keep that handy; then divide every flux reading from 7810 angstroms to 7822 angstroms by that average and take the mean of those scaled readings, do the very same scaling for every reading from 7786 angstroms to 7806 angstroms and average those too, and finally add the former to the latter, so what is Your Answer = 1.97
